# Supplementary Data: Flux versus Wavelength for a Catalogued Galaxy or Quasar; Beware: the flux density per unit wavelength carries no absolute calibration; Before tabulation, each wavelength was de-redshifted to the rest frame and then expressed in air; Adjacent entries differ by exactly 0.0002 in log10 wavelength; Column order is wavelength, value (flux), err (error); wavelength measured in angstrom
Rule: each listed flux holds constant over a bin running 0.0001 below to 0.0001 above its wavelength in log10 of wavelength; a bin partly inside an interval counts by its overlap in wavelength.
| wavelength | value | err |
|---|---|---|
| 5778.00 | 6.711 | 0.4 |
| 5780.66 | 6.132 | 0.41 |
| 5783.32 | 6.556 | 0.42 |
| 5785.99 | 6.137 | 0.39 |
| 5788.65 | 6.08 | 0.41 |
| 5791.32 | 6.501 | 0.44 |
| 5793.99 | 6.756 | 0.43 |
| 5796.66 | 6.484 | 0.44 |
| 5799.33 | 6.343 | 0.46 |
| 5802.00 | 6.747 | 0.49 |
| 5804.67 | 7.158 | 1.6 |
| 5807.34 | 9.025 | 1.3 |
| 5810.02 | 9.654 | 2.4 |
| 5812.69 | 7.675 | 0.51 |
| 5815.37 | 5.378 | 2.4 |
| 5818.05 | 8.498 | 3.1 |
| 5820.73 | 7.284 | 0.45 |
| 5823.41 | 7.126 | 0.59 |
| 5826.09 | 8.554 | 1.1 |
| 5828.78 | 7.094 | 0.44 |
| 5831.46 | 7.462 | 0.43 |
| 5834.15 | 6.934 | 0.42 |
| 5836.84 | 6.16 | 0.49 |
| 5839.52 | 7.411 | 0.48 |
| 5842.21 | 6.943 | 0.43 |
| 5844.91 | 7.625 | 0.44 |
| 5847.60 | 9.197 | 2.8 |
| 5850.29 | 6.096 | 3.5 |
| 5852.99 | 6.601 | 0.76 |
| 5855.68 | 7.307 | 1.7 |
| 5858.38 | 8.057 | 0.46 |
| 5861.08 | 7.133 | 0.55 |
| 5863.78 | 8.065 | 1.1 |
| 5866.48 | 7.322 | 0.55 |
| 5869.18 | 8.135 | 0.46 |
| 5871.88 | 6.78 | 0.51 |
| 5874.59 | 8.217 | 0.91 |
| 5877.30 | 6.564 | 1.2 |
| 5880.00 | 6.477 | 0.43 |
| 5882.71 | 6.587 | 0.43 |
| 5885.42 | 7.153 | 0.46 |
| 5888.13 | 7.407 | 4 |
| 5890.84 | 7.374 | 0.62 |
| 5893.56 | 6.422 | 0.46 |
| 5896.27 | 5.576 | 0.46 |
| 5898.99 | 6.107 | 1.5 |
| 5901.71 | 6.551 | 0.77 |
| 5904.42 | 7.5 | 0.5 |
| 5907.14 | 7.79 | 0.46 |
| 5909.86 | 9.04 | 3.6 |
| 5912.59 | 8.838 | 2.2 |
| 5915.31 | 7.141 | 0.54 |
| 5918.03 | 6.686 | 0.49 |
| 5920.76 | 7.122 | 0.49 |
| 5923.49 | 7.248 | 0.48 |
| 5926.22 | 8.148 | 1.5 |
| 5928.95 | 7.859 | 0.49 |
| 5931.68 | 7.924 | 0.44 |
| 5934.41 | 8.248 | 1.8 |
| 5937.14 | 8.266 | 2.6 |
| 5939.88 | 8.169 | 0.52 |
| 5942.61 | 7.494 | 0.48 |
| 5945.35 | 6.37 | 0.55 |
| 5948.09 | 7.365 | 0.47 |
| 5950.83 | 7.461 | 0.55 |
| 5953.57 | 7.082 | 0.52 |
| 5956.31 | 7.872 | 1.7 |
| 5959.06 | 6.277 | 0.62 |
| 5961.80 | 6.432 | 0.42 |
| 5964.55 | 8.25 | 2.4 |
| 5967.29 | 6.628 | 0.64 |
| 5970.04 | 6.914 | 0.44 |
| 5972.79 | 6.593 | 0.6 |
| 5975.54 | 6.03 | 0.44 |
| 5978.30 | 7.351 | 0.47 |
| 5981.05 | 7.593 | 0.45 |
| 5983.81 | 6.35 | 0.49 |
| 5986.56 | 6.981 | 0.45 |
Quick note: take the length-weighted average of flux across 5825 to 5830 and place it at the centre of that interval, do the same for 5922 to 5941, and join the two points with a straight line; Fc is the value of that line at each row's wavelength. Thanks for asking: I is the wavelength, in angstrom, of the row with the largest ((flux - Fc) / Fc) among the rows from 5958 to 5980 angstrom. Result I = 5964.55 angstrom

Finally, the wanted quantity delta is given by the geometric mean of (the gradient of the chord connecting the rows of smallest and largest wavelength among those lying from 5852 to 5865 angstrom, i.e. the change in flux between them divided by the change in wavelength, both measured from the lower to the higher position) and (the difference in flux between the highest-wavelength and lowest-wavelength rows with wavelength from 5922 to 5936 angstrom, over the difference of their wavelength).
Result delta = 0.11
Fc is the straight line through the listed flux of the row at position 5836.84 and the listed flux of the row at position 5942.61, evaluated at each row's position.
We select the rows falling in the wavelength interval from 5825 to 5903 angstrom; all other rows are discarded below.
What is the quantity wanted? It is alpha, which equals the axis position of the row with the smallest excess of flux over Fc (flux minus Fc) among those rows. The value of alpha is 5896.27 angstrom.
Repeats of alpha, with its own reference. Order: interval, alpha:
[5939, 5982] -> 5975.54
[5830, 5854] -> 5850.29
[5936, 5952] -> 5945.35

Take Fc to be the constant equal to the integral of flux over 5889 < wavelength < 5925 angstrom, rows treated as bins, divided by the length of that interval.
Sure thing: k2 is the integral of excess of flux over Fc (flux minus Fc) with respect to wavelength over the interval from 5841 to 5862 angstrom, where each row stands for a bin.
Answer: 4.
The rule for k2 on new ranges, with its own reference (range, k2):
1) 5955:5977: -7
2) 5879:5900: -11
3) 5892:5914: 1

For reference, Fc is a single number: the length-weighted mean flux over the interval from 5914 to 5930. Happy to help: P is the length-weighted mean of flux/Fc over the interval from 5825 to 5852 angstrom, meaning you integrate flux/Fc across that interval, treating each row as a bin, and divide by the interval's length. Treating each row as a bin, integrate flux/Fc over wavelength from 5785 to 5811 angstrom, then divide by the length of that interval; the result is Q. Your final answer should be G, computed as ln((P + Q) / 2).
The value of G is -0.02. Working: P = 1.00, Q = 0.961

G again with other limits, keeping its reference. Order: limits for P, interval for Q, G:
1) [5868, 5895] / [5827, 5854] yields -0.03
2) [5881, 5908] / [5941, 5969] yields -0.05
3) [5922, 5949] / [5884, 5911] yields 0.01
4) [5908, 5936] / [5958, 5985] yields 0.00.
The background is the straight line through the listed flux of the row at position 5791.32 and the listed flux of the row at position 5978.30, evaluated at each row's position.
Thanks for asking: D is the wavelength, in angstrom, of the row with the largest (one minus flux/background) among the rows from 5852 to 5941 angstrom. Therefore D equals 5896.27 angstrom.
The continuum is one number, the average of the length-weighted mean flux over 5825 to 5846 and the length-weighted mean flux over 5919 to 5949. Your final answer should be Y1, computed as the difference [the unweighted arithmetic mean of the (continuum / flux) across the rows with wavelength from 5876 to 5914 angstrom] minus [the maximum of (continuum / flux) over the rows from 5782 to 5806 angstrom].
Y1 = -0.16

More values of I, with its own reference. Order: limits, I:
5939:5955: 5939.88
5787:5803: 5793.99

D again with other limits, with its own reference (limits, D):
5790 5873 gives 5815.37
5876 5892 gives 5880.00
